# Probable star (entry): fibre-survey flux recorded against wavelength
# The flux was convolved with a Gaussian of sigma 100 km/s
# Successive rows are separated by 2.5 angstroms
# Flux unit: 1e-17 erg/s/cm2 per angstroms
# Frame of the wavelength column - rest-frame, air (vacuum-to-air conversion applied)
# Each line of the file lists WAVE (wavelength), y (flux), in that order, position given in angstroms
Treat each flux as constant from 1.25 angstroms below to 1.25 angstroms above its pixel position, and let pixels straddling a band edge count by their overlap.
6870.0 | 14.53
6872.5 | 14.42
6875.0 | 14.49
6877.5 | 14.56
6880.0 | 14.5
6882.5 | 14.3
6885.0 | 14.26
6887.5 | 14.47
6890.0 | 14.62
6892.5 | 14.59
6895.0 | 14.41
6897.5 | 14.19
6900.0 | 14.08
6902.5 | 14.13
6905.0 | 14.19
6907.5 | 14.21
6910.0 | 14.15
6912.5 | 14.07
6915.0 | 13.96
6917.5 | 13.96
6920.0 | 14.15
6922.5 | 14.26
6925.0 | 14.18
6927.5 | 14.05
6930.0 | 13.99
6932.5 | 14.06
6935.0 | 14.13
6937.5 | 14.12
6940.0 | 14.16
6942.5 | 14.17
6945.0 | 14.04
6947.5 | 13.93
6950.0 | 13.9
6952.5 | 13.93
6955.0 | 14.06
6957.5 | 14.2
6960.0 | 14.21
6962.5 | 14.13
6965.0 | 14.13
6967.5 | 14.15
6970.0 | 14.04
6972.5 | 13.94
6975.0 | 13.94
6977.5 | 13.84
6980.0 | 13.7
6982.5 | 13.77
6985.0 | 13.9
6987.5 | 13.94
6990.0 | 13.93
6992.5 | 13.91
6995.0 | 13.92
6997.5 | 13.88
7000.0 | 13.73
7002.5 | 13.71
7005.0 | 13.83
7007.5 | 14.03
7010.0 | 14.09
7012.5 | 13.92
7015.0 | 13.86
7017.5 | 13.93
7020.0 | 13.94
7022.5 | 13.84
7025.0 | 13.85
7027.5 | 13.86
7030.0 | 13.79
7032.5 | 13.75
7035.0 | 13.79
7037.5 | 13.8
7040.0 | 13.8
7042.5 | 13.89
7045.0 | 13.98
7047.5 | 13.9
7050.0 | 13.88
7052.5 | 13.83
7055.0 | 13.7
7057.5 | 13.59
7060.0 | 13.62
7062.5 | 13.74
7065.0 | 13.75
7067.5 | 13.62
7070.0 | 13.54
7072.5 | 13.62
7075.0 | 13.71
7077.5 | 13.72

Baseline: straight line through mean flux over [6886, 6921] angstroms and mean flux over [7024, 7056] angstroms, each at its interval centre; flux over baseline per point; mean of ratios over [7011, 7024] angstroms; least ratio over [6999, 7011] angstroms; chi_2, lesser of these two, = 0.9834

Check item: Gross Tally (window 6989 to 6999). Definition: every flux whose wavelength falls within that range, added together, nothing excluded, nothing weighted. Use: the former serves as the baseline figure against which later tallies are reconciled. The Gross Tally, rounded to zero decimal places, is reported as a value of 56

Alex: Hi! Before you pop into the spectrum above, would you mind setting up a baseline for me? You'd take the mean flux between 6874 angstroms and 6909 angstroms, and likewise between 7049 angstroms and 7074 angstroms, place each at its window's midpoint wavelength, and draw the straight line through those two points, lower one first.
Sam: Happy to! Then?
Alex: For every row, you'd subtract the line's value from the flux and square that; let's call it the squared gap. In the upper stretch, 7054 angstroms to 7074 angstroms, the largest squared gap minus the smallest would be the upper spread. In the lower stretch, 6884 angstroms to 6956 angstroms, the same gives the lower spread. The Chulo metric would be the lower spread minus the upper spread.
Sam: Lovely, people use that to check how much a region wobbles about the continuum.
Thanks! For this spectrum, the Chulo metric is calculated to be 0.08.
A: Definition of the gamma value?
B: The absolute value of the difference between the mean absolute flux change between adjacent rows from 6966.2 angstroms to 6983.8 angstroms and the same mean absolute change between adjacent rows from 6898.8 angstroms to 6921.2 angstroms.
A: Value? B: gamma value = 0.015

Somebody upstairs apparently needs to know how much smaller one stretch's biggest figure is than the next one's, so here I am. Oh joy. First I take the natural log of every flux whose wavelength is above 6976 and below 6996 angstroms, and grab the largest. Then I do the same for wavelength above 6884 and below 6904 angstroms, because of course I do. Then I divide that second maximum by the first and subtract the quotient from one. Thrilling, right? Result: -0.018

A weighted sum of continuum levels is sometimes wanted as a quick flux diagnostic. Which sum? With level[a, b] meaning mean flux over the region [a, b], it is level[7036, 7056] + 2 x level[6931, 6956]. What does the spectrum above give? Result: 41.9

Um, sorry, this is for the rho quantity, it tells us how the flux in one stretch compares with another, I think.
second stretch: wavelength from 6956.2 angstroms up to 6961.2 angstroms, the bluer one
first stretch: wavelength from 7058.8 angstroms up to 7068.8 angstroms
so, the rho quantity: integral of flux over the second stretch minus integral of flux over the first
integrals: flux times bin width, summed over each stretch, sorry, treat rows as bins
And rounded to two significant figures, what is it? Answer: -66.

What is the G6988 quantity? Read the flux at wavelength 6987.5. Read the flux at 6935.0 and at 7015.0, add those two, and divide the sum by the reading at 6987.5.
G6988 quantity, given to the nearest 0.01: 2.01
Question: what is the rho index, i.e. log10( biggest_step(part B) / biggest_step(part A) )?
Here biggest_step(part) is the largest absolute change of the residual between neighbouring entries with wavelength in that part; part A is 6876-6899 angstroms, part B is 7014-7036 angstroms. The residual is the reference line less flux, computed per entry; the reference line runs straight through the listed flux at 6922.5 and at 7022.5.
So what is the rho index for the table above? -0.39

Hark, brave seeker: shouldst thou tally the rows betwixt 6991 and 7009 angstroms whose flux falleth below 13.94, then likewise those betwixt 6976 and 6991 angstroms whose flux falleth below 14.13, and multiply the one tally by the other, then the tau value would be 36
